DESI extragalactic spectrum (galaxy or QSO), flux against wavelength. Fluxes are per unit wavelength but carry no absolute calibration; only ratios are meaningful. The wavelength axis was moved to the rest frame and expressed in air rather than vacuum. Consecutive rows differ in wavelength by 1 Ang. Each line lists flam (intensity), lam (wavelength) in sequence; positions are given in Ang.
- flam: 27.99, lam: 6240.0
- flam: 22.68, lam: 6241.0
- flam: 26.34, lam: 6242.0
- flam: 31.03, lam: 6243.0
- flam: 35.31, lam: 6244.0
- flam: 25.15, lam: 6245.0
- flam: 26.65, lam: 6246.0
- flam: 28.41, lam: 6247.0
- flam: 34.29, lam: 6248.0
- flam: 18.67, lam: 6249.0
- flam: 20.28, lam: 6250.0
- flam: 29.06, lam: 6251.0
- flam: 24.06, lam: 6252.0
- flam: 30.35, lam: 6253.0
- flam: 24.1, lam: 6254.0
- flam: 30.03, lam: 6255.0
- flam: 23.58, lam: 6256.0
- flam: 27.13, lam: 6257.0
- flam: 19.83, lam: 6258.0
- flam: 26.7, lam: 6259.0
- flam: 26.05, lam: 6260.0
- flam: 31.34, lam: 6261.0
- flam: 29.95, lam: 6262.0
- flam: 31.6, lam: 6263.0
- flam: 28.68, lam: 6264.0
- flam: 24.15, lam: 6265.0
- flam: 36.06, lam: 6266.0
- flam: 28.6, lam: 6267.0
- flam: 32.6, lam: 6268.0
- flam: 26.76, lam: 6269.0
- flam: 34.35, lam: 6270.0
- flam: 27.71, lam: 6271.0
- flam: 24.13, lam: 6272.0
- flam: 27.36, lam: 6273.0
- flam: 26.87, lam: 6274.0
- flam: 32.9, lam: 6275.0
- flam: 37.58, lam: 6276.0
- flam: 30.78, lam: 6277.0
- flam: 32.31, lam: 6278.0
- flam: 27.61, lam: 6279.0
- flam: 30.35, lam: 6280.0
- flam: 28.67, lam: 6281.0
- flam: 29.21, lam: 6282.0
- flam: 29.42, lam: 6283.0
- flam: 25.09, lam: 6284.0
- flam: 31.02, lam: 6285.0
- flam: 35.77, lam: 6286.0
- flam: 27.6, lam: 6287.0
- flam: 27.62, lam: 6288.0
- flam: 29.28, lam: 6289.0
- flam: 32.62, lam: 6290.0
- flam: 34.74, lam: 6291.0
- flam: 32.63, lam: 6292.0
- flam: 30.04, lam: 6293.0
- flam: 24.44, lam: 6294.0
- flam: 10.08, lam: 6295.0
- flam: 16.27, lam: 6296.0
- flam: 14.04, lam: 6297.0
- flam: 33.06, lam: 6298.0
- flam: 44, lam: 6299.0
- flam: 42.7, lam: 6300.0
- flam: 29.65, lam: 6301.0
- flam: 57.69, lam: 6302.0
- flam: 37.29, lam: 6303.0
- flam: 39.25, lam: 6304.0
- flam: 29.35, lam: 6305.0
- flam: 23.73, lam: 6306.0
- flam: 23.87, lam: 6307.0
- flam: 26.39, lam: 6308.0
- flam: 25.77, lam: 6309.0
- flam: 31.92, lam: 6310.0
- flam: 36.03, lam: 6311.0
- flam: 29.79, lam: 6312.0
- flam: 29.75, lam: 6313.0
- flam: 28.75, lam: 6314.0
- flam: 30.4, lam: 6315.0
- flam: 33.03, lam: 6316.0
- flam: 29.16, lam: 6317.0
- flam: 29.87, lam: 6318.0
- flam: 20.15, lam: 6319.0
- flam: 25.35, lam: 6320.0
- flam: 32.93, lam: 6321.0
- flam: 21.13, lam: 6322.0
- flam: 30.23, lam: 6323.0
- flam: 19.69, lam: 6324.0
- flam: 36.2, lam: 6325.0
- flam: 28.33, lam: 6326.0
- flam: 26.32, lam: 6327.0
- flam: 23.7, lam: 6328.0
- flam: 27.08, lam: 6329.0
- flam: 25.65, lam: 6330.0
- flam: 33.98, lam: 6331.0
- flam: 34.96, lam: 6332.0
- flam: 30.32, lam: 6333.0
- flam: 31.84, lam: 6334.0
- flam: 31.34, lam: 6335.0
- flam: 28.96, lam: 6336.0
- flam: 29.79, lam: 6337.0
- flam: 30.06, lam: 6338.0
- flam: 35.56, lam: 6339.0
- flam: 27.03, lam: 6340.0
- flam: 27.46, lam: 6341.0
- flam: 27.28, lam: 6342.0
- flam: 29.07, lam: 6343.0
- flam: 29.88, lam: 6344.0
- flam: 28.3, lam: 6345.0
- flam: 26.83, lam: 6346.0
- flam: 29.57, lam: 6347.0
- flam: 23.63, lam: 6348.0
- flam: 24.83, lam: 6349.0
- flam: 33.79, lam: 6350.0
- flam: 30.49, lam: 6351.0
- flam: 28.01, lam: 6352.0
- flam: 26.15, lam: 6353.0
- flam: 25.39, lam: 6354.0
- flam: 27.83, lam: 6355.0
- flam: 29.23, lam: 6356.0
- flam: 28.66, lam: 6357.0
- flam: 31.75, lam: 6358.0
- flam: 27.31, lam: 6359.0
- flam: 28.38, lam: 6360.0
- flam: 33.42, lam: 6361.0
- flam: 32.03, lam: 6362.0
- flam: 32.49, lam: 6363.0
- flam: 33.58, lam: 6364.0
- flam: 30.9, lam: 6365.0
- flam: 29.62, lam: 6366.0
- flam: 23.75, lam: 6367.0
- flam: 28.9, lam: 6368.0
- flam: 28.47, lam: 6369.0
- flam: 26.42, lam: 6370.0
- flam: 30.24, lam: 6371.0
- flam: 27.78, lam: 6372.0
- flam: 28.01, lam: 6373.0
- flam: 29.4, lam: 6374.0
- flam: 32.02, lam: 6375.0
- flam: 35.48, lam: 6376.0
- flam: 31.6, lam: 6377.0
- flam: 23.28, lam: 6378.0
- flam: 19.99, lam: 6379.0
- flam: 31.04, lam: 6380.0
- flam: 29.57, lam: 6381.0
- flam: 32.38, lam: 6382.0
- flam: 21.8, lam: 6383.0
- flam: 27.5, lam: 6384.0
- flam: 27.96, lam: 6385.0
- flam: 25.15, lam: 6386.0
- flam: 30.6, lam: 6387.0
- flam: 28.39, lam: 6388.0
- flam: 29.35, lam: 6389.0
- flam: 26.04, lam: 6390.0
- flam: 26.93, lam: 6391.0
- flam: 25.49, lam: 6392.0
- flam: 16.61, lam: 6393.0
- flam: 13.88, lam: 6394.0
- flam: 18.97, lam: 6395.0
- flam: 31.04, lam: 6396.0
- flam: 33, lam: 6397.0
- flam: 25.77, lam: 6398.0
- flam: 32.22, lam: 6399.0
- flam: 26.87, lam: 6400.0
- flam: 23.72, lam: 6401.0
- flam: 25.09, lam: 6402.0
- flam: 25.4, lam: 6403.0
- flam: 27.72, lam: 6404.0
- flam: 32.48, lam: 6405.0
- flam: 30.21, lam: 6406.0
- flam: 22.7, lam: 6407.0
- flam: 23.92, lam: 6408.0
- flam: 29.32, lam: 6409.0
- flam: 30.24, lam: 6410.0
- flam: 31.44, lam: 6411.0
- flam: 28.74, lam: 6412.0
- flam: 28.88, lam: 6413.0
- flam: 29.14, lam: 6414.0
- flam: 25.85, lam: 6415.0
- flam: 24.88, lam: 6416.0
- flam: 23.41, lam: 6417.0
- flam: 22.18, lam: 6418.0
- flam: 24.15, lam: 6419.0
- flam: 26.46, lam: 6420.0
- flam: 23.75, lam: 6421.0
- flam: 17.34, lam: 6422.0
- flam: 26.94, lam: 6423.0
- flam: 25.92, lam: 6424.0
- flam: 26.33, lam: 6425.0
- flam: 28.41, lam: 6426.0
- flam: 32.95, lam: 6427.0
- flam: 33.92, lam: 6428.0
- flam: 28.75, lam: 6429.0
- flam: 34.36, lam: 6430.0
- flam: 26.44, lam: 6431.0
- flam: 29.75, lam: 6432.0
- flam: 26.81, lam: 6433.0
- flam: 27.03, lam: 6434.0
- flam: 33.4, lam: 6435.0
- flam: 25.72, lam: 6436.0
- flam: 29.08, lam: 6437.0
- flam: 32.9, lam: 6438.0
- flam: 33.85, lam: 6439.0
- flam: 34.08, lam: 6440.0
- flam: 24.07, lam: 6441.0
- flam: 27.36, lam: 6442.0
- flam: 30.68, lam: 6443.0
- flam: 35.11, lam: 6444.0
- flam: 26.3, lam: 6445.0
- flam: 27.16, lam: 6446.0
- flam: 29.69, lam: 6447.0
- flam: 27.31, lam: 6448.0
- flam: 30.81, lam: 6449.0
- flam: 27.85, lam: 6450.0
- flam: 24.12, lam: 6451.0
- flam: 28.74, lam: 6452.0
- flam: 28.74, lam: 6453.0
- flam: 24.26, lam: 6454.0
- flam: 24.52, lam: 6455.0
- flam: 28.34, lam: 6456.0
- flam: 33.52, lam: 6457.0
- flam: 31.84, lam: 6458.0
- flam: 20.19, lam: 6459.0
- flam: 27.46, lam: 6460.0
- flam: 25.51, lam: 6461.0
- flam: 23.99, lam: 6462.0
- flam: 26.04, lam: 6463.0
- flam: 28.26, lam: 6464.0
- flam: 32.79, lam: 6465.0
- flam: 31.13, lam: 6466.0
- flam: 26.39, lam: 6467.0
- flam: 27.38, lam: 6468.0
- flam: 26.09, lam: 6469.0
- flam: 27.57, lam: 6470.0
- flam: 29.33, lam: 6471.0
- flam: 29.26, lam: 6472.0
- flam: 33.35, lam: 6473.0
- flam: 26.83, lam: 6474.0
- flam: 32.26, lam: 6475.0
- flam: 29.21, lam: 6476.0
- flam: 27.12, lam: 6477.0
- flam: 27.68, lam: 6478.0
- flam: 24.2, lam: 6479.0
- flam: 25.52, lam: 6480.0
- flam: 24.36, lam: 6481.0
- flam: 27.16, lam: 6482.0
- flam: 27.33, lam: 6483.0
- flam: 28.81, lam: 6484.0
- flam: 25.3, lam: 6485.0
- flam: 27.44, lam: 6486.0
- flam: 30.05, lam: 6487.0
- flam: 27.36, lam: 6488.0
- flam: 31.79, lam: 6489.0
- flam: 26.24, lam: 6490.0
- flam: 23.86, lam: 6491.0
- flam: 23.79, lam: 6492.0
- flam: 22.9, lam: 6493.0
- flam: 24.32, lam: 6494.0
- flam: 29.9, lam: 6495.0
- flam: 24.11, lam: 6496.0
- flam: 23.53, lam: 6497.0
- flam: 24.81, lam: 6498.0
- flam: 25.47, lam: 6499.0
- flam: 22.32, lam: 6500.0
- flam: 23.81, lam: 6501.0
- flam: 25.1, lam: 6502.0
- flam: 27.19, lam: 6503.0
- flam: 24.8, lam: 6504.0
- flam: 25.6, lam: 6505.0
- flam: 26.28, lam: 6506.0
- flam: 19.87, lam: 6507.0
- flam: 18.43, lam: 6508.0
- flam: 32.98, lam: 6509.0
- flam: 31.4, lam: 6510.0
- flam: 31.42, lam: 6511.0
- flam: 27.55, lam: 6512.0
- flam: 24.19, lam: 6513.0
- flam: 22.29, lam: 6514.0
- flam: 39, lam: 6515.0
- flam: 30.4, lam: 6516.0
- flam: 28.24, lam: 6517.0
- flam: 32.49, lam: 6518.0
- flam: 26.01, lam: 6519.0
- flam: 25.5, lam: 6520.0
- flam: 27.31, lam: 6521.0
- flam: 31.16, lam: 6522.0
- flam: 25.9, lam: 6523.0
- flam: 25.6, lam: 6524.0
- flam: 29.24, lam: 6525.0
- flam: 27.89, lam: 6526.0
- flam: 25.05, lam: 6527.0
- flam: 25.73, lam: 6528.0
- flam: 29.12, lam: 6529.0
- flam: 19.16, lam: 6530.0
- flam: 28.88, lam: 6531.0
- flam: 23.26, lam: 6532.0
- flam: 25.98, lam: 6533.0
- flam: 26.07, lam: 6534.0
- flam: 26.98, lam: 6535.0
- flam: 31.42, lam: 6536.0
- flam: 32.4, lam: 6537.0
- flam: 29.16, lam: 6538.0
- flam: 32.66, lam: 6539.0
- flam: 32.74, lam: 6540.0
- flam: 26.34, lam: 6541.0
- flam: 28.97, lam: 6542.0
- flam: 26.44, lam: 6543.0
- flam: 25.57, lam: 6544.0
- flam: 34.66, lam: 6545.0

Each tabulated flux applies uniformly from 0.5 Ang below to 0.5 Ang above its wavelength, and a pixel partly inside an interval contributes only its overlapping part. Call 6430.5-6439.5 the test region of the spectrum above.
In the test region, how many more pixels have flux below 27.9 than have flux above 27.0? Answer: -2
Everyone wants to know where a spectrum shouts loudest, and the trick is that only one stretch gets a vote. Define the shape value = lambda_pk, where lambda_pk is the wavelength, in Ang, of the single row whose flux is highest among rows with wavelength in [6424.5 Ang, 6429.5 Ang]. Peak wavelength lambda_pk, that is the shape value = 6428.0 Ang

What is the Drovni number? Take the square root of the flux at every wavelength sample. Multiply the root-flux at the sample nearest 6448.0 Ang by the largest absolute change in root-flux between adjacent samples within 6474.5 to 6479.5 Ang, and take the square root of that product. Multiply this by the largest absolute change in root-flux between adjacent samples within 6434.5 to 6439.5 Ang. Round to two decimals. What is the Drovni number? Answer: 0.95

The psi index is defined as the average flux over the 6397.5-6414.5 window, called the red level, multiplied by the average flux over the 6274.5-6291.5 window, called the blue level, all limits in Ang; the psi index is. 857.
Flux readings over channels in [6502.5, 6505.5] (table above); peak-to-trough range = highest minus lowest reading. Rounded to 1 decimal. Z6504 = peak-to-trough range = 2.4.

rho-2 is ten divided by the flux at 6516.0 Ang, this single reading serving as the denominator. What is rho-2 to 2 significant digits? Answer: 0.33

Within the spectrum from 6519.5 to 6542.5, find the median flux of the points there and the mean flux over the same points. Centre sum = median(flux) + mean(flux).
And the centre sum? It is 55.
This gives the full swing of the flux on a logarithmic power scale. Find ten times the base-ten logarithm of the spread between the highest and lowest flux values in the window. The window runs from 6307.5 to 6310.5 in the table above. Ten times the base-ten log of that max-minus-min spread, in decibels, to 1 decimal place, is 7.9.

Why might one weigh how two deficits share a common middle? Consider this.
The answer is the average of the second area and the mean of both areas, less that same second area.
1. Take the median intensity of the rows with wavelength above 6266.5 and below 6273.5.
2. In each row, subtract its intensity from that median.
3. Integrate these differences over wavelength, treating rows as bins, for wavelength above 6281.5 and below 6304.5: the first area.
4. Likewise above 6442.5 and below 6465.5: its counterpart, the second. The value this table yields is -18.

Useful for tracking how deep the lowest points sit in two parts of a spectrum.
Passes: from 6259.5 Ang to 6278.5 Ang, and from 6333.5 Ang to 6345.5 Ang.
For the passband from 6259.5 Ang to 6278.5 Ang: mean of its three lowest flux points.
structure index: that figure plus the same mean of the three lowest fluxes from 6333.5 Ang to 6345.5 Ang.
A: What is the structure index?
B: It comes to 52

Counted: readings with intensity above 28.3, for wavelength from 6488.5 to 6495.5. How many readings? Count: 2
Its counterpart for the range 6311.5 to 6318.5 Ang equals 7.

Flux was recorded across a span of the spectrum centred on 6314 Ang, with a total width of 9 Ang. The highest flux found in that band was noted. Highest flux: 36.03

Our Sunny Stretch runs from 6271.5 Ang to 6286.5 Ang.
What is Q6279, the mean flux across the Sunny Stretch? 29.9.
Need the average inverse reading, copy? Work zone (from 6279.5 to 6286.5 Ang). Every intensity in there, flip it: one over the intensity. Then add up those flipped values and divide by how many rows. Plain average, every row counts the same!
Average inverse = 0.0337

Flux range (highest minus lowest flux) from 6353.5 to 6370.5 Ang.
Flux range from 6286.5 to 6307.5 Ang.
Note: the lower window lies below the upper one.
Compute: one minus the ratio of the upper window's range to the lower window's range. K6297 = 0.8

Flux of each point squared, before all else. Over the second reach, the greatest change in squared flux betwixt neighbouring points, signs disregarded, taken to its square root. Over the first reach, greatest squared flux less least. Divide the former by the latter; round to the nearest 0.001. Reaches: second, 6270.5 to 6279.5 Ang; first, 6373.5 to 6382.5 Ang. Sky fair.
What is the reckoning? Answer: 0.025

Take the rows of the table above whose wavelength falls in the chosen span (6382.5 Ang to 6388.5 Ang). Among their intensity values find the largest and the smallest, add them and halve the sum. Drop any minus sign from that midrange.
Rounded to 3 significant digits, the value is 26.2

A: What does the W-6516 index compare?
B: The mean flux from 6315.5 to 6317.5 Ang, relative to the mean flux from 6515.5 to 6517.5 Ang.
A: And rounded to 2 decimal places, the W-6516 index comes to 1.06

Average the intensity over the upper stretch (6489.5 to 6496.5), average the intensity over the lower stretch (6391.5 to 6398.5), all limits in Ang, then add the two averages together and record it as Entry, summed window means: 48.6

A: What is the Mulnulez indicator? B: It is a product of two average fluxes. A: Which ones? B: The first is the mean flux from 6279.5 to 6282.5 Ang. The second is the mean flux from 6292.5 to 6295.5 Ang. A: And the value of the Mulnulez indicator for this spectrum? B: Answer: 633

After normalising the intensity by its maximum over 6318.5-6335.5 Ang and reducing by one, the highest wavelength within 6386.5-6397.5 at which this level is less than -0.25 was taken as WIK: 6395.0 Ang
